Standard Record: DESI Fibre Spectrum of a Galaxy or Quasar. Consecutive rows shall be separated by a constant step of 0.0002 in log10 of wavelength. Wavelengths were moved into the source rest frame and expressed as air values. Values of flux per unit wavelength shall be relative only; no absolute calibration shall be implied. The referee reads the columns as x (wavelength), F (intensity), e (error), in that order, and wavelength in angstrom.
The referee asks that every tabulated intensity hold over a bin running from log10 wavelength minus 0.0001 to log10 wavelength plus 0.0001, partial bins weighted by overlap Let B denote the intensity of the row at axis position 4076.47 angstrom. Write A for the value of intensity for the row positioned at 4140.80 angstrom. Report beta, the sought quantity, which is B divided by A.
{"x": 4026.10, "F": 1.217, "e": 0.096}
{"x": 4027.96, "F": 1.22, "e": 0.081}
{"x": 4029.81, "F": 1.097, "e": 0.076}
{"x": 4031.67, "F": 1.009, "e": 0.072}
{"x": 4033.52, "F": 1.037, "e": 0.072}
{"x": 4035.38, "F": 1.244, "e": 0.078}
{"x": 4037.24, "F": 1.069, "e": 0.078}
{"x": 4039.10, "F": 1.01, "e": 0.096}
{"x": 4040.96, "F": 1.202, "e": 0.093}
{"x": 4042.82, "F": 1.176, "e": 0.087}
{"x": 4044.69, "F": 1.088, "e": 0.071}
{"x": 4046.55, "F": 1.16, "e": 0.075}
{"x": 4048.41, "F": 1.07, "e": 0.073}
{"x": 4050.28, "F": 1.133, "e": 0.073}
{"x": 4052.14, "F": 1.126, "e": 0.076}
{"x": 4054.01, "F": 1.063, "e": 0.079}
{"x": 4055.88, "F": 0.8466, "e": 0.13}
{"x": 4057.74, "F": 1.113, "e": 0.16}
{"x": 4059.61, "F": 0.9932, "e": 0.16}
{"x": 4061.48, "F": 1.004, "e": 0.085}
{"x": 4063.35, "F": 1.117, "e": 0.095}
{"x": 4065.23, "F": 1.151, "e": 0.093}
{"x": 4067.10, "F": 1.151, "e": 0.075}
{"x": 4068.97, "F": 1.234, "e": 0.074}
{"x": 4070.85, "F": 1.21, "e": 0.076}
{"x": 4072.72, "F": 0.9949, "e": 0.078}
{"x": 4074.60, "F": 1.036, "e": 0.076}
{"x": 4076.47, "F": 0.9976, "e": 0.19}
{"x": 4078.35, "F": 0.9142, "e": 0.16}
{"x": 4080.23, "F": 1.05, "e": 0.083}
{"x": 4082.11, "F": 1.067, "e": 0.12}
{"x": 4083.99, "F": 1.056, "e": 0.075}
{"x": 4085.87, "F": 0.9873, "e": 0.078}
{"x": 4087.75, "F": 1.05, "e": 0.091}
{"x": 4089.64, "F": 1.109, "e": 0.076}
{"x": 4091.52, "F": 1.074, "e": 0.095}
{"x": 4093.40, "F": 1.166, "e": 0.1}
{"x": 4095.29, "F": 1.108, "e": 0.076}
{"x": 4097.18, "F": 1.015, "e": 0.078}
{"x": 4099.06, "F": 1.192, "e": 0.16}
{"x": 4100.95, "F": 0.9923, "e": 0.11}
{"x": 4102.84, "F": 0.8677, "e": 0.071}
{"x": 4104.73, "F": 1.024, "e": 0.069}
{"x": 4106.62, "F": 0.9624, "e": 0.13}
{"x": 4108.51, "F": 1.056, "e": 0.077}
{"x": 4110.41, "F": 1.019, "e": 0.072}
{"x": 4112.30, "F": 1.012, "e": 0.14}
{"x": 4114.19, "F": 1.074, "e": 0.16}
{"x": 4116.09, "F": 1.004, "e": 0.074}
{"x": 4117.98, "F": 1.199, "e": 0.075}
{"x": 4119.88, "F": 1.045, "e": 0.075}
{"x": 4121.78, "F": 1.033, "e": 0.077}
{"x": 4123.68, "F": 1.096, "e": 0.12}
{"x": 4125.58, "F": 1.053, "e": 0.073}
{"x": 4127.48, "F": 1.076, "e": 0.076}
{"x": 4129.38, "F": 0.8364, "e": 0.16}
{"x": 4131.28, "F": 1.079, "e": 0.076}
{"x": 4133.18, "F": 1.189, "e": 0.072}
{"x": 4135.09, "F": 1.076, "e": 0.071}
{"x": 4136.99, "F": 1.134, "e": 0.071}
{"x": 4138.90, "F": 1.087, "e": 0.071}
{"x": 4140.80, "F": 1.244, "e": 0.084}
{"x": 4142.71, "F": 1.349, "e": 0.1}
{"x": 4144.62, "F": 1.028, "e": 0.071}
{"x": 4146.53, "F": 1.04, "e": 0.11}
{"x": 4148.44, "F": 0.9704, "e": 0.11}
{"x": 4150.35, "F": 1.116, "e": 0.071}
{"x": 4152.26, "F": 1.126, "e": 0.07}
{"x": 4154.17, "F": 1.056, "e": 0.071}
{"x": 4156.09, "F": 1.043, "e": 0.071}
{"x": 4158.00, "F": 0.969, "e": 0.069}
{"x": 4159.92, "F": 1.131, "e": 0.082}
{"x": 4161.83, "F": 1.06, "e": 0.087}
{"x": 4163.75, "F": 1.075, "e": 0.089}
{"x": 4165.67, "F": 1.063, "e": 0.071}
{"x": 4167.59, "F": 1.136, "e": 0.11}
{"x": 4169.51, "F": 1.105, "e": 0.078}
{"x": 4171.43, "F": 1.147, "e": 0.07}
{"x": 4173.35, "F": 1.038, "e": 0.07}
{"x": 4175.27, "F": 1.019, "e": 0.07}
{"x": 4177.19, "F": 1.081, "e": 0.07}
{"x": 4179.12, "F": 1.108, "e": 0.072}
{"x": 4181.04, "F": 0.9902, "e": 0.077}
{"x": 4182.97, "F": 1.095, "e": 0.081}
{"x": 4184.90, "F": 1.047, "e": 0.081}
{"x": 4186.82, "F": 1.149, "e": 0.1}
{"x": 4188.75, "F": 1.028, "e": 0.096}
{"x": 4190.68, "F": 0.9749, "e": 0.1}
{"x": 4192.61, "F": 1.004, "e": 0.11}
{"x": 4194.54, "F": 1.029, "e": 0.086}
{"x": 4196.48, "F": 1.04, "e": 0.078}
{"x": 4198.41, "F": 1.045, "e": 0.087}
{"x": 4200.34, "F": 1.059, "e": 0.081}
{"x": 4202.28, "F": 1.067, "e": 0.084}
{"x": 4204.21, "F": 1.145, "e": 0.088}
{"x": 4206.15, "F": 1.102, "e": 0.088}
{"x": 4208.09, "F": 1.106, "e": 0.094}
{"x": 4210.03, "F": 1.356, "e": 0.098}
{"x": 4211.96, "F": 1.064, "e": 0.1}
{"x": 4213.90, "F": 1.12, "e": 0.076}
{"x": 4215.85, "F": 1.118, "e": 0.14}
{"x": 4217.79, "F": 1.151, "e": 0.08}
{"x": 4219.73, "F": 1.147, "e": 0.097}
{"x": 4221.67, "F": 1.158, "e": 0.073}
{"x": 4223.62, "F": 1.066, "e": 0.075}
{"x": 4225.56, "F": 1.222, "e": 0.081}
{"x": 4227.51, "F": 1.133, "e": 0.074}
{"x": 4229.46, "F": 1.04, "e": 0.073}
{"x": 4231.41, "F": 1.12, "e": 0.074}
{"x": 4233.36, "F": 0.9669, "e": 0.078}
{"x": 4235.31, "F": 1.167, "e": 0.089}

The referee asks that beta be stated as 0.80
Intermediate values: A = 1.244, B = 0.9976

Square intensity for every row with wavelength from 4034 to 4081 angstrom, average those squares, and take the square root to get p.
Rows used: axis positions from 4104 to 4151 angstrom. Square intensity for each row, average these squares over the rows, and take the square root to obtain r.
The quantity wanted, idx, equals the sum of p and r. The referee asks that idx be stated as 2.17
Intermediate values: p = 1.090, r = 1.08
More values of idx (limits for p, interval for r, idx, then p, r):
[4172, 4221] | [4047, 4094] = 2.16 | 1.086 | 1.07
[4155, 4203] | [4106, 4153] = 2.14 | 1.061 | 1.08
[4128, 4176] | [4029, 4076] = 2.19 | 1.089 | 1.10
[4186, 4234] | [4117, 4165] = 2.19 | 1.099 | 1.09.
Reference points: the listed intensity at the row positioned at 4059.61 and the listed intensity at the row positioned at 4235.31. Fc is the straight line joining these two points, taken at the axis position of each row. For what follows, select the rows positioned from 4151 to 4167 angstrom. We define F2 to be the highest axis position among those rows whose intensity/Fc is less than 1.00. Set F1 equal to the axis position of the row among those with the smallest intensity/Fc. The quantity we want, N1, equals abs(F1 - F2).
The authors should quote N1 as 7.7 angstrom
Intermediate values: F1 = 4158.00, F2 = 4165.67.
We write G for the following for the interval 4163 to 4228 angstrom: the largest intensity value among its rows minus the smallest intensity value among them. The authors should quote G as 0.38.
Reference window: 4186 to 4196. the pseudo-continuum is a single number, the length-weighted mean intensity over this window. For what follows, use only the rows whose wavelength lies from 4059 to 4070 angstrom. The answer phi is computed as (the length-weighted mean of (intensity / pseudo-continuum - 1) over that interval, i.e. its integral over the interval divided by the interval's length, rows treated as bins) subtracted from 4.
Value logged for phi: 3.92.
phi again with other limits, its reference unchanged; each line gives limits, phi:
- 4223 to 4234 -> 3.94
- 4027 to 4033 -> 3.93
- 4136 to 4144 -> 3.84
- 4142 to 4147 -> 3.90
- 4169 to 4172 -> 3.91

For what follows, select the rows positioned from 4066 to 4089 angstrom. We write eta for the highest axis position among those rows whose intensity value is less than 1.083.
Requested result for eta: 4087.75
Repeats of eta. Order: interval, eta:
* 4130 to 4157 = 4156.09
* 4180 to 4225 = 4223.62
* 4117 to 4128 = 4127.48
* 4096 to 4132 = 4131.28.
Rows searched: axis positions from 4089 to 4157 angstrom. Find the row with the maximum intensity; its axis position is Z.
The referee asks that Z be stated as 4142.71 angstrom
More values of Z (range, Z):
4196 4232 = 4210.03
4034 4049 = 4035.38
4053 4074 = 4068.97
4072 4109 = 4099.06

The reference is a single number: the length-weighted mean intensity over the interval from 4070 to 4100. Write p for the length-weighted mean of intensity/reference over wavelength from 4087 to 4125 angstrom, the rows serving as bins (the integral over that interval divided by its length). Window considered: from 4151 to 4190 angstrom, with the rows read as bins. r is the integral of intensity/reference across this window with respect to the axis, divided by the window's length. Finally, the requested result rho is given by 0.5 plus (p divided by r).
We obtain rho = 1.48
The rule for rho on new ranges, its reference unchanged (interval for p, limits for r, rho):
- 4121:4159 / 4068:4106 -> 1.52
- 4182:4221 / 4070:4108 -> 1.55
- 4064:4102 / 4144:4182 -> 1.51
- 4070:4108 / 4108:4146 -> 1.46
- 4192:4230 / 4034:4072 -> 1.50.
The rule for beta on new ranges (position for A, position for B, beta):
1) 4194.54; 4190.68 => 0.95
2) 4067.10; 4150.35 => 0.97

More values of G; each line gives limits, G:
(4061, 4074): 0.24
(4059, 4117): 0.37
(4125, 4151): 0.51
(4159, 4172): 0.09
